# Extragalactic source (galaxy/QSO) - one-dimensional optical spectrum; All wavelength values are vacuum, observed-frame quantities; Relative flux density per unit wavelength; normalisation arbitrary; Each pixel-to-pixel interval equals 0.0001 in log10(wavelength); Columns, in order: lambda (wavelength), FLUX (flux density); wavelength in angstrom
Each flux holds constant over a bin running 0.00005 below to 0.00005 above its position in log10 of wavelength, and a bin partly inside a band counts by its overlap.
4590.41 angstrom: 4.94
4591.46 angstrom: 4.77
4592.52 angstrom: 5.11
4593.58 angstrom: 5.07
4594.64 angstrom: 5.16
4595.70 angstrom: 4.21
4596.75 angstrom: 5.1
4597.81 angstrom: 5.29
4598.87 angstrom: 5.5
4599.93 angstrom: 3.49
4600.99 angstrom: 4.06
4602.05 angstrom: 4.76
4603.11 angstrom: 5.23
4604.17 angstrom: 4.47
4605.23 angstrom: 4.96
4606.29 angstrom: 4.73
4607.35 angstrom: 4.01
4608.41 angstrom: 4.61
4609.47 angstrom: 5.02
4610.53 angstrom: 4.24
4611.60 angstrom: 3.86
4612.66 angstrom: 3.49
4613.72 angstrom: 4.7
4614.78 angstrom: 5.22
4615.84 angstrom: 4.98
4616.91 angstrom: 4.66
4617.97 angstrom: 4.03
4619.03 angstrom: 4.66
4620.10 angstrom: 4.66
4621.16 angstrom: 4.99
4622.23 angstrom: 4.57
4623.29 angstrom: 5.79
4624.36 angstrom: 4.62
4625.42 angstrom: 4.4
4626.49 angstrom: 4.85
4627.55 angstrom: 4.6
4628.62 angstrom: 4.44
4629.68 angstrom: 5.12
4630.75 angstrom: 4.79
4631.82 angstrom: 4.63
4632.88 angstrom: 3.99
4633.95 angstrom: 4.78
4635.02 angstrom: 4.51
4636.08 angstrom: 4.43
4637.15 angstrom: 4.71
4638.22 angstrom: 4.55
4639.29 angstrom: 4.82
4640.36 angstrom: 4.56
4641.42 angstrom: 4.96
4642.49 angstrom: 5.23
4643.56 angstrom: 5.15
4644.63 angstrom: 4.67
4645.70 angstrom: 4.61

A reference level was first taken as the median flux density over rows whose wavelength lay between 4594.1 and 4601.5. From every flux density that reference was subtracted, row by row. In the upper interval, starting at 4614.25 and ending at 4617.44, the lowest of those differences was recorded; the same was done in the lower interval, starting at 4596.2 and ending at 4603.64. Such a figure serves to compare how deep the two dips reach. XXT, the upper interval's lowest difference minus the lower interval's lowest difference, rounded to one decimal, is 1.2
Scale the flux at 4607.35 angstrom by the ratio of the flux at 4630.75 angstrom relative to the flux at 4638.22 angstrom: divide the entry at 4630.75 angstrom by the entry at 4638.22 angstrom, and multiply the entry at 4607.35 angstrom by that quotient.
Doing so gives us 4.22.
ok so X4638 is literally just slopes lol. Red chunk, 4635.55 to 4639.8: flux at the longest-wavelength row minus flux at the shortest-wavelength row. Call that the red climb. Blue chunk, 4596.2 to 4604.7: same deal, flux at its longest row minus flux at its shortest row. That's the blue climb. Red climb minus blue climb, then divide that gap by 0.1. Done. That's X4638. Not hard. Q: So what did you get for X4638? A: 10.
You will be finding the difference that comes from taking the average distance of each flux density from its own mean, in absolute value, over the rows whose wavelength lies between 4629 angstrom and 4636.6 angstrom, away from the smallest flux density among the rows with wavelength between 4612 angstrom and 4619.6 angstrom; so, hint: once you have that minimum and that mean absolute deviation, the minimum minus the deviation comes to 3.24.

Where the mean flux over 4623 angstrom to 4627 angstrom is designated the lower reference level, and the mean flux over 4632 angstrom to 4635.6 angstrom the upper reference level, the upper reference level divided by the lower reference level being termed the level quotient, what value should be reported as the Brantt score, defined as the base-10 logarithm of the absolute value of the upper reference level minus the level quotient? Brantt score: 0.55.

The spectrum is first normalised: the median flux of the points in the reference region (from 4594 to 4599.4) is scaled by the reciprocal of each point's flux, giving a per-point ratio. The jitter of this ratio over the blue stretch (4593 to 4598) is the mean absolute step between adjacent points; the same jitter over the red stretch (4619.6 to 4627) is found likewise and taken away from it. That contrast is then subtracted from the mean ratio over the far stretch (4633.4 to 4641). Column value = 1.13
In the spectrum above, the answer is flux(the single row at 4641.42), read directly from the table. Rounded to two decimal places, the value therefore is 4.96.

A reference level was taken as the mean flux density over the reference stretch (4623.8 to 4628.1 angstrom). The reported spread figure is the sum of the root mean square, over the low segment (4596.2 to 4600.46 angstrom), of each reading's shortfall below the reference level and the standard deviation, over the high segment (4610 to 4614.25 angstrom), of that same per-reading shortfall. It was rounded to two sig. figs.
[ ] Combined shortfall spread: 1.3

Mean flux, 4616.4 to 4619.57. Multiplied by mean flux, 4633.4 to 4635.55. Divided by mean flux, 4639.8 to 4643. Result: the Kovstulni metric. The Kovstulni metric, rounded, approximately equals 4.2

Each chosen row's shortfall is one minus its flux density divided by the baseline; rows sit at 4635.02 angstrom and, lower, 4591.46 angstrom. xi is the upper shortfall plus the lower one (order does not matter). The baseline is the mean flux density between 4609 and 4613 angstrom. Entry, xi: -0.23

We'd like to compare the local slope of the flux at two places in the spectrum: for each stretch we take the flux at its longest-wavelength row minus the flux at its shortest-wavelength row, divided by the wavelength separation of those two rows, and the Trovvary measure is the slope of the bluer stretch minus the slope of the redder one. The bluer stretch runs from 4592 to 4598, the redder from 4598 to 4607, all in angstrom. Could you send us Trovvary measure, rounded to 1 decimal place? 0.1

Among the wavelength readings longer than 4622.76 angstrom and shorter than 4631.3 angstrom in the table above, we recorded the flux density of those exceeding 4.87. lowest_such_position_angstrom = 4623.29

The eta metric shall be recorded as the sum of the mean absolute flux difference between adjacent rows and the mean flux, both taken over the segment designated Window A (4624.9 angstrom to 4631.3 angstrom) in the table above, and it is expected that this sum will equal 5.07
